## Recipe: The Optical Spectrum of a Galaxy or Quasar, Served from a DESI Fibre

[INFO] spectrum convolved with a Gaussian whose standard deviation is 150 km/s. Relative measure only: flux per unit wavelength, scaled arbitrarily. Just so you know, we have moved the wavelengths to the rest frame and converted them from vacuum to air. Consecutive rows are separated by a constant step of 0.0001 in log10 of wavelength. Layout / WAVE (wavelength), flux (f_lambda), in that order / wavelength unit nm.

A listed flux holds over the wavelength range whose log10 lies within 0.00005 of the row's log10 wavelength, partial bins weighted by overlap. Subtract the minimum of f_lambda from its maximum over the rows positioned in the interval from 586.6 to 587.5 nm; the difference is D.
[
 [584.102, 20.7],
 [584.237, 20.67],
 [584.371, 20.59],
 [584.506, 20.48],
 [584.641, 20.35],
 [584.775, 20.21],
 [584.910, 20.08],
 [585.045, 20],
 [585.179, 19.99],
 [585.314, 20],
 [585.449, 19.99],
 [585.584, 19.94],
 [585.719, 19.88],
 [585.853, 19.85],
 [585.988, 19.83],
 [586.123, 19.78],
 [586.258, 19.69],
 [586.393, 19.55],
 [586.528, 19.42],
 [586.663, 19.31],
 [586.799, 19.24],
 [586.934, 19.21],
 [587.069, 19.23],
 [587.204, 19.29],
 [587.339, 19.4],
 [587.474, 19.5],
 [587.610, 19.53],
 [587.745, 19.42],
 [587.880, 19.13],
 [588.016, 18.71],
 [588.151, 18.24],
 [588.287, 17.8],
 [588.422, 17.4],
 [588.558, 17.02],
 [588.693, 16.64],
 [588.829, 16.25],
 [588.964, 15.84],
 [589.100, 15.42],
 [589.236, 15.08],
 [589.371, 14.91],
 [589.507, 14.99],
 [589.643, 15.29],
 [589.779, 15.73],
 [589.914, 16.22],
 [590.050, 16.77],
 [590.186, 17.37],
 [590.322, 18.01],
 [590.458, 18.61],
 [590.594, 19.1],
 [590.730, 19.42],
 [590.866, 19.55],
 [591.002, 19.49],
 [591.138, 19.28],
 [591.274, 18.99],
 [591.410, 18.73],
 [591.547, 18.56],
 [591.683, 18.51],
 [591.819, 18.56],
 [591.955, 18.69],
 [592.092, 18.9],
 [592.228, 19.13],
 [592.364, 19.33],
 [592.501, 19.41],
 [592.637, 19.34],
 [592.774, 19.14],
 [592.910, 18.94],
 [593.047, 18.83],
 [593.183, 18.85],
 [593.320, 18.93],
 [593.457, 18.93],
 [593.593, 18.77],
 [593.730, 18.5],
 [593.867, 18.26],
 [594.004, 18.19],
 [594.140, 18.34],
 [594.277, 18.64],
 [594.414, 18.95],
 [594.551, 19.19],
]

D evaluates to 0.3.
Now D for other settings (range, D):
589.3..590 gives 1.3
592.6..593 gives 0.4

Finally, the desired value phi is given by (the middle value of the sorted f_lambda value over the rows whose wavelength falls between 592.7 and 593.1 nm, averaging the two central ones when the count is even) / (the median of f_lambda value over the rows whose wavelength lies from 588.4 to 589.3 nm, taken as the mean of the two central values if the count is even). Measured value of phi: 1.17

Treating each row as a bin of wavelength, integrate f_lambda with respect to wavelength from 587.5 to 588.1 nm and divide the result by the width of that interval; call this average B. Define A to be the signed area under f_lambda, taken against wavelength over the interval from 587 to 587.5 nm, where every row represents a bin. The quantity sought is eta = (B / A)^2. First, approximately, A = 9.7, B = 19.2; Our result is 3.9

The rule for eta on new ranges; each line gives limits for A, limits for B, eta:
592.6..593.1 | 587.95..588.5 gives 3.6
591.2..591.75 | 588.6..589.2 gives 2.4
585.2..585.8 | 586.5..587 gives 2.6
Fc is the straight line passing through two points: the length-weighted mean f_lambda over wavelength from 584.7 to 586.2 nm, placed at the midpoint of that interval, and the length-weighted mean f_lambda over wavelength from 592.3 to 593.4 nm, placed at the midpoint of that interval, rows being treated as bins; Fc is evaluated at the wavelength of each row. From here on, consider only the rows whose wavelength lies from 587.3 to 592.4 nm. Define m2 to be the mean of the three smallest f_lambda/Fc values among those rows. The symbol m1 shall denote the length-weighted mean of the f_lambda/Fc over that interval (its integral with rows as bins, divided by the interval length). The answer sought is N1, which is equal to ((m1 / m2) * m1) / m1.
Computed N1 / 1.20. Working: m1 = 0.919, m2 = 0.77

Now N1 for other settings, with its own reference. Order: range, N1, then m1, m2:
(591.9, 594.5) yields 1.03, 0.990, 0.96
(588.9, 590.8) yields 1.11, 0.856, 0.77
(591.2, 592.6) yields 1.02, 0.985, 0.96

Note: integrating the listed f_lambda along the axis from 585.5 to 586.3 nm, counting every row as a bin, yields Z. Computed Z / 15.9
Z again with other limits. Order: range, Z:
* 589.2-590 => 12.3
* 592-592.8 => 15.3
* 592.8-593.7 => 17.0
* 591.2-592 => 14.9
